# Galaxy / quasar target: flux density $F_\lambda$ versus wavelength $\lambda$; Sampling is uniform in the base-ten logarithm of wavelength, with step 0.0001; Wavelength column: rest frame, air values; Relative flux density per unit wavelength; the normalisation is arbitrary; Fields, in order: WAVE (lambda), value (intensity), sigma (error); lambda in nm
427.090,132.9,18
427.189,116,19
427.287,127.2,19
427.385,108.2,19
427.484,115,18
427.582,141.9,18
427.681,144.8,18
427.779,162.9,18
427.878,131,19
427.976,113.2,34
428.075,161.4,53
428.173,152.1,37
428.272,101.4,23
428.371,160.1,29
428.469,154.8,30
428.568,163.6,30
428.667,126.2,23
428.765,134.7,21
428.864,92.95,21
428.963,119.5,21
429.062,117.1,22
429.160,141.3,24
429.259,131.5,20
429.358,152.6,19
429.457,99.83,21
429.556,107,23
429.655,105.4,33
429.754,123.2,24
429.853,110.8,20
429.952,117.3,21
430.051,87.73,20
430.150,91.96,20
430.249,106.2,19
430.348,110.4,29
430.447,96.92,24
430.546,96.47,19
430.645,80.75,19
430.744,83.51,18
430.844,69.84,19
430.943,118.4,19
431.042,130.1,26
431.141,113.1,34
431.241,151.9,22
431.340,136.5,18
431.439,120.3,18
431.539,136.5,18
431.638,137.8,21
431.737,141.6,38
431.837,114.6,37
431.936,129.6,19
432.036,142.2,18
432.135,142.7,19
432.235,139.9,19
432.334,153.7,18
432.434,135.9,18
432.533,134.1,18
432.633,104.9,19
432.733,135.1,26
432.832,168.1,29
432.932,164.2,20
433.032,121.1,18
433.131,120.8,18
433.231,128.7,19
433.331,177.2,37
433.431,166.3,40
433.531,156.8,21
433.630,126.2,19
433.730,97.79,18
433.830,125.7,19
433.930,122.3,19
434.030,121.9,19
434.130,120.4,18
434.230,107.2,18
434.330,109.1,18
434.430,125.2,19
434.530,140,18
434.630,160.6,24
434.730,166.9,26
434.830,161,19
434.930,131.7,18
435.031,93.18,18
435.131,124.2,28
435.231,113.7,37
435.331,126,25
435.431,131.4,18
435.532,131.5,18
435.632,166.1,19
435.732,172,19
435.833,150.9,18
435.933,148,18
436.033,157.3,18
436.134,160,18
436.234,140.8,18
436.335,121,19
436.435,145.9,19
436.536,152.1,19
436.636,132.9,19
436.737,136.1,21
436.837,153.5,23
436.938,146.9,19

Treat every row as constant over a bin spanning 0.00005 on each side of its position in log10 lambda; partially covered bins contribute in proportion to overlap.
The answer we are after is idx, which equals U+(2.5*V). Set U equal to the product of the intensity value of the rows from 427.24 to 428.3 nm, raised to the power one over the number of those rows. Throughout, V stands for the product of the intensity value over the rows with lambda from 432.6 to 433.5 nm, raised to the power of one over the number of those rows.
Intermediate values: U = 131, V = 141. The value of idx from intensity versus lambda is 483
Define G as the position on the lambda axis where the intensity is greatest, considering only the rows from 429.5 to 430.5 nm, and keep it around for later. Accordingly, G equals 429.754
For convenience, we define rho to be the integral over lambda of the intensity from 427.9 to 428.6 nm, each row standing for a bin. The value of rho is 100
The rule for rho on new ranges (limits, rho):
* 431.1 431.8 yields 94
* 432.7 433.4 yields 102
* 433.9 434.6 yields 85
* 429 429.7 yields 86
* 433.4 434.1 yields 91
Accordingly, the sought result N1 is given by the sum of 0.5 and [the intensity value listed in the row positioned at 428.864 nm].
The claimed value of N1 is 93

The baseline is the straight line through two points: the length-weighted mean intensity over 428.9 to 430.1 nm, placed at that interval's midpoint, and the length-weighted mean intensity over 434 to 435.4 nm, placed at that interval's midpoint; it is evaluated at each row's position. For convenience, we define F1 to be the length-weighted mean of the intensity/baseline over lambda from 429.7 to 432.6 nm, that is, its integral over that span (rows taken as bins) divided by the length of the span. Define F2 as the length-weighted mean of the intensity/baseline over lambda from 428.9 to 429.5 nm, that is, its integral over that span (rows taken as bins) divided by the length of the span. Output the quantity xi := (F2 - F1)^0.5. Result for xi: 0.32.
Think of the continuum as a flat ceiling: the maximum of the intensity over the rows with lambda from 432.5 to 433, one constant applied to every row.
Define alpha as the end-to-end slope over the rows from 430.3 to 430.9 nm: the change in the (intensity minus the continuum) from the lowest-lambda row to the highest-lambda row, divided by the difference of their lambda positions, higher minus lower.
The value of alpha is -82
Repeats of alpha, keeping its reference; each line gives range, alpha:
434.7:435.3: -106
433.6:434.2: -12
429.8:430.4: -1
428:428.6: 4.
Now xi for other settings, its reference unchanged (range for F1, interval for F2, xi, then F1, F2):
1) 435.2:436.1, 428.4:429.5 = 0.14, 1.11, 1.13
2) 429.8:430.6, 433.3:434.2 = 0.44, 0.86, 1.05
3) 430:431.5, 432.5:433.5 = 0.50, 0.89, 1.14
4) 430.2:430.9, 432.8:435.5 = 0.52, 0.77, 1.05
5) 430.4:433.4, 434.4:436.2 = 0.23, 1.04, 1.09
